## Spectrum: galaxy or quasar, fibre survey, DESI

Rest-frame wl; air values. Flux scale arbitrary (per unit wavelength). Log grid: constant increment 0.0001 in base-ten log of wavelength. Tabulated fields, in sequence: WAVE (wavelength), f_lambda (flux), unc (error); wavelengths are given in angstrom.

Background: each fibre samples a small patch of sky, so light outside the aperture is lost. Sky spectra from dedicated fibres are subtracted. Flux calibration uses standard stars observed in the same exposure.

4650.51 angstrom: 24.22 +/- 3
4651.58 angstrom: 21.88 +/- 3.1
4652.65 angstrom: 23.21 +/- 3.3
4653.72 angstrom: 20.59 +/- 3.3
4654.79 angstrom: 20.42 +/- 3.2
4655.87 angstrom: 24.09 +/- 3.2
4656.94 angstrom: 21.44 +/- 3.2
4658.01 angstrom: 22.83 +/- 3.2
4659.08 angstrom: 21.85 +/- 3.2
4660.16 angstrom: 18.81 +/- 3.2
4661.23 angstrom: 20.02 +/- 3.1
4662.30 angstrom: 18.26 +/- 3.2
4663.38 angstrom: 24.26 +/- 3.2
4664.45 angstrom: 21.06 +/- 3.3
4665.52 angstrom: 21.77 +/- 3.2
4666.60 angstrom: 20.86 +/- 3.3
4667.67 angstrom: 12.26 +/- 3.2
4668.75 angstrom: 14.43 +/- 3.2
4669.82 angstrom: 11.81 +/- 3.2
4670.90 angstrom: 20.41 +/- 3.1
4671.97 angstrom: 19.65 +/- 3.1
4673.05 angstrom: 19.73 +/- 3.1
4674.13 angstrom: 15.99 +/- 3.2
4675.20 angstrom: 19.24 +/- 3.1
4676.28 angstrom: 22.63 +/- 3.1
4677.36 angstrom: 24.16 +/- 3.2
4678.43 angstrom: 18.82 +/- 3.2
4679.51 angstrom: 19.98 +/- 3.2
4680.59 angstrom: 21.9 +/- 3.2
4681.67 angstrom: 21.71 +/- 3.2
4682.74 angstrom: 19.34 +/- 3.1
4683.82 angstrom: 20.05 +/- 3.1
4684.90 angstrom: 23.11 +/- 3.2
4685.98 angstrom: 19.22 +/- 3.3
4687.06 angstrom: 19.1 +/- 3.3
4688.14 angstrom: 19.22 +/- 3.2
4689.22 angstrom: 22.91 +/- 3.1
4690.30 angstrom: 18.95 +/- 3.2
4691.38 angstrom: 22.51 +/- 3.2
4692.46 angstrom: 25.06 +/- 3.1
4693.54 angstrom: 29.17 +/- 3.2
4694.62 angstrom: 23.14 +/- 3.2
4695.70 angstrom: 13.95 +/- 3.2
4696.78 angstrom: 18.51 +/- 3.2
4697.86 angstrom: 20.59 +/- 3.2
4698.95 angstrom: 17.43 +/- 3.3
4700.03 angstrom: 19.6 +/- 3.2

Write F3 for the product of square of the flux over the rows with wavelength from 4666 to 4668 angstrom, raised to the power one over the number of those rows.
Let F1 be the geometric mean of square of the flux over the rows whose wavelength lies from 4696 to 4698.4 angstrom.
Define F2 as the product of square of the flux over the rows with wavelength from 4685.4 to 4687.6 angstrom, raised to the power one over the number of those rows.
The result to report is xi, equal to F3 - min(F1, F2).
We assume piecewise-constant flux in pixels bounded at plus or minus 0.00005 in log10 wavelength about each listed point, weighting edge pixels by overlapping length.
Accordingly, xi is -111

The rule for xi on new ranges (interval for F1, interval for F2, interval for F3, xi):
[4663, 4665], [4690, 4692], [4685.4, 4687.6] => -59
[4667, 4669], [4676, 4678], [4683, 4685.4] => 286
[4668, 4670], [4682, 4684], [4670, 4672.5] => 231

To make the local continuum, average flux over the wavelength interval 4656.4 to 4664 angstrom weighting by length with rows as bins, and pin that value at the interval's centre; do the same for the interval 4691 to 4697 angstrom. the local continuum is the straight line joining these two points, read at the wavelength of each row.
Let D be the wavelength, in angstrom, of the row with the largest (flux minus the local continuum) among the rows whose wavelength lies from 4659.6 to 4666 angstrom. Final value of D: 4663.38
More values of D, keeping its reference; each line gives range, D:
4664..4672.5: 4665.52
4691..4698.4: 4693.54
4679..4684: 4680.59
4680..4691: 4684.90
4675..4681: 4677.36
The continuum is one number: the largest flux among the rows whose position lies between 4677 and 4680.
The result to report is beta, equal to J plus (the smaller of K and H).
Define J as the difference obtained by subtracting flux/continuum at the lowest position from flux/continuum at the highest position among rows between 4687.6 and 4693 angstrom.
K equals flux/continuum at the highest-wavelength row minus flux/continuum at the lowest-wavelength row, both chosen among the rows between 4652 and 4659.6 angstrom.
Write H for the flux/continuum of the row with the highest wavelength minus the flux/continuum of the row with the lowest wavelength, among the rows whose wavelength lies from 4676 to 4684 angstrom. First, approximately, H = -0.11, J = 0.24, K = -0.1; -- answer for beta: 0.13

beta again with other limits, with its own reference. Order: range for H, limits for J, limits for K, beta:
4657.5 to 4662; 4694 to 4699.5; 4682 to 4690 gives -0.35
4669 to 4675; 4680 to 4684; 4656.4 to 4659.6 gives -0.06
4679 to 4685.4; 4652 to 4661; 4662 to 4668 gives -0.43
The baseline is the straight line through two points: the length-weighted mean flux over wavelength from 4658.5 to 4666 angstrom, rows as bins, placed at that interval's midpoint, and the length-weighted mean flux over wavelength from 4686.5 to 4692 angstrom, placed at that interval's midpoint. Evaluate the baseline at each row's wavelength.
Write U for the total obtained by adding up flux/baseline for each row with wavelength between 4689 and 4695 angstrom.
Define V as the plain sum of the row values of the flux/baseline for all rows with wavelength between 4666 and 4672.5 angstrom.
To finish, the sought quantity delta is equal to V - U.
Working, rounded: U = 6.9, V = 4.78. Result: -2.1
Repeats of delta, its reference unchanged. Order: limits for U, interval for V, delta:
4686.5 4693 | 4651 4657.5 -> 0.1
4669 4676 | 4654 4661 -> 1.0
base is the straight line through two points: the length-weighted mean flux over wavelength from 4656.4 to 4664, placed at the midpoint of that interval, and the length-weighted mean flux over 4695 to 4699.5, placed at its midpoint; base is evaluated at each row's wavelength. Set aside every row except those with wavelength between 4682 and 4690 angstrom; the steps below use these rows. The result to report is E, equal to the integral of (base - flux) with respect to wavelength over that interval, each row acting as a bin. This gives -13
